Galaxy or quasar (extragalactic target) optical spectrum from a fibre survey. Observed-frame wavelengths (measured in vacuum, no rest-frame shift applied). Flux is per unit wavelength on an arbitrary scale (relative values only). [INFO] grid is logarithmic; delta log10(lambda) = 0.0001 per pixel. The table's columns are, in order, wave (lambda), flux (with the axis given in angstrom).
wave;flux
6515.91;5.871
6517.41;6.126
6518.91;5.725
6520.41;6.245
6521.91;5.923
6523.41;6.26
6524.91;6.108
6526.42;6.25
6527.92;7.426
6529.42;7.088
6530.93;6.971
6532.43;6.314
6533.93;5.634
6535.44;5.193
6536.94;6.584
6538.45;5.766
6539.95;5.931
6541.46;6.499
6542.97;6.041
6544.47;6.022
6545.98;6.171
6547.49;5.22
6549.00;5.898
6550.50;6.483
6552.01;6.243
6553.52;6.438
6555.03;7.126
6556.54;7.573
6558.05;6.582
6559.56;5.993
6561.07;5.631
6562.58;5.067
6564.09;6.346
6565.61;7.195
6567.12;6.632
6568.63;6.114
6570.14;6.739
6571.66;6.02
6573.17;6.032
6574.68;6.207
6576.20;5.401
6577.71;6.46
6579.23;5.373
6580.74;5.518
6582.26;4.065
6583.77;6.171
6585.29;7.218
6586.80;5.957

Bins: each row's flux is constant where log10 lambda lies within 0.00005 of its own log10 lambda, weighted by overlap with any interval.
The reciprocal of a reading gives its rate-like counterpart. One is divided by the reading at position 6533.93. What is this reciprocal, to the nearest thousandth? 0.177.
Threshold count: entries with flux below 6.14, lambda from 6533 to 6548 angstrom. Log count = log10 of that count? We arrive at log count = 0.85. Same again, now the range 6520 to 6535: 0.48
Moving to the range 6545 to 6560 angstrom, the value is 0.48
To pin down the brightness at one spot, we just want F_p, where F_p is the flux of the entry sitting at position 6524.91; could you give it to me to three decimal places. 6.108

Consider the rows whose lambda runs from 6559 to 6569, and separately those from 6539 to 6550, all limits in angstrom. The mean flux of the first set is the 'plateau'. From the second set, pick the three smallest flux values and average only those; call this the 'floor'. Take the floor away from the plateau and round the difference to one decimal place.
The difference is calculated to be 0.5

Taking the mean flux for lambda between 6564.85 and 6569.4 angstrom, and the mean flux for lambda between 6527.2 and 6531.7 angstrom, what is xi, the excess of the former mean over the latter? -0.51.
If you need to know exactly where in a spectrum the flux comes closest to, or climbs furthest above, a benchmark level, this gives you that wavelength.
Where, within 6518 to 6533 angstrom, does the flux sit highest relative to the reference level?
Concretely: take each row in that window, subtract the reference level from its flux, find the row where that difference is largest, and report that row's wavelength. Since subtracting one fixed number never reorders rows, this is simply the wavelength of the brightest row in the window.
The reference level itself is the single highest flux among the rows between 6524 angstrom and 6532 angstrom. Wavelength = 6527.92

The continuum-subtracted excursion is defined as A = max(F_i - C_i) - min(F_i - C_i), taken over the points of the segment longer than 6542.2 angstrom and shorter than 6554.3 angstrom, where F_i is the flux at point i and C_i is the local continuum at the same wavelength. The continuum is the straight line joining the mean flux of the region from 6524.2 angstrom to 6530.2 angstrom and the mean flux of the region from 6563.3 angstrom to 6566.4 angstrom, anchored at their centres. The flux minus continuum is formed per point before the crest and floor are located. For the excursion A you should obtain 1.3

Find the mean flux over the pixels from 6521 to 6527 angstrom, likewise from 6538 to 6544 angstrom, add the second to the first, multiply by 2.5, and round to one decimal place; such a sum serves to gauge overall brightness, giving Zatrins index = 30.5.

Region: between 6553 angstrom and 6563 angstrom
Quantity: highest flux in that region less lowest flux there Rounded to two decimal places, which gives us 2.51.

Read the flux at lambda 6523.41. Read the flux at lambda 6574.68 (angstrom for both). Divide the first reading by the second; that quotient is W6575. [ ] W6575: 1.01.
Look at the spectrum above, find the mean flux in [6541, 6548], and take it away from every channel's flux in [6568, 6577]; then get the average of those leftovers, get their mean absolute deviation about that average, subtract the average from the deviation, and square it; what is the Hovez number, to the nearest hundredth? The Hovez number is 0.03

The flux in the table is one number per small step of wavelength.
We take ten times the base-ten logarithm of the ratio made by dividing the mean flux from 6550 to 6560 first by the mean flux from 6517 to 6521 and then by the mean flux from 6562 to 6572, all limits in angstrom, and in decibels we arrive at -7.6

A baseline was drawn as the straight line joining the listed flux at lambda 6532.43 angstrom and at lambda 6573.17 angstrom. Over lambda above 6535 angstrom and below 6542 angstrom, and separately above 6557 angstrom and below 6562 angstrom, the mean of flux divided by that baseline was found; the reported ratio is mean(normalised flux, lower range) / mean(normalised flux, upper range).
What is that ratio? 0.96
